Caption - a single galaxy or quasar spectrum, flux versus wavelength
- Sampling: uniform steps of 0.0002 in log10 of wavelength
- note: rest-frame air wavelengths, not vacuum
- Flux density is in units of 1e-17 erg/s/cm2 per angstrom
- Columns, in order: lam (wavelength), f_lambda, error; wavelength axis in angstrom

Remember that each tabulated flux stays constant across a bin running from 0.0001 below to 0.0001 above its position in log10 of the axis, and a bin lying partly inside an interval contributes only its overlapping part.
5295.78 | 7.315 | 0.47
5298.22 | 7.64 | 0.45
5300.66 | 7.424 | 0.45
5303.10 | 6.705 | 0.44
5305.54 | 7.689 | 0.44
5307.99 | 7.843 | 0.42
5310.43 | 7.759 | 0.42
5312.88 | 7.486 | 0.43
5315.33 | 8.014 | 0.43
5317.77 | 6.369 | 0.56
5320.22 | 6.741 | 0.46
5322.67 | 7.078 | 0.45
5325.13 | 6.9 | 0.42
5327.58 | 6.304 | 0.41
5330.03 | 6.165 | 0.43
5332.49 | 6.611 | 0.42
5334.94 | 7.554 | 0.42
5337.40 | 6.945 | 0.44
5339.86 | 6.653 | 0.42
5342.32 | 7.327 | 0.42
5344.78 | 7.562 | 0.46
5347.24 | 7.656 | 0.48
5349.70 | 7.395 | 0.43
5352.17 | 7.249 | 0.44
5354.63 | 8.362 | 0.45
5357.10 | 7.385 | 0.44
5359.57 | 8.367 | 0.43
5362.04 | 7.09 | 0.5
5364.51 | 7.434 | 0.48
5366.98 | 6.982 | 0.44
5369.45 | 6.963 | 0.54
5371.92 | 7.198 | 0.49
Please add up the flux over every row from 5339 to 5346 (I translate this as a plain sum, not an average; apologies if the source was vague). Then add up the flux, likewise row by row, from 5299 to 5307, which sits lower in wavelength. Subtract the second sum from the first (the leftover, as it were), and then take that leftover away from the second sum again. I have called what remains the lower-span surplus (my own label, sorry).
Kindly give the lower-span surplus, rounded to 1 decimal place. 22.1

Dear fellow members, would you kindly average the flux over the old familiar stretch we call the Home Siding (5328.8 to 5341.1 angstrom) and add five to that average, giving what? 11.8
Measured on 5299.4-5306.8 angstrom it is 12.3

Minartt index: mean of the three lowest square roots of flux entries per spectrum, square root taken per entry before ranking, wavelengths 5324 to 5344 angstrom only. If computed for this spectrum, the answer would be 2.52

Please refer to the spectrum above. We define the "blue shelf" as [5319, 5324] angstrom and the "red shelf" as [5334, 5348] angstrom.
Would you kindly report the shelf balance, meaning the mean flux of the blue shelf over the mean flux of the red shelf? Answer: 0.95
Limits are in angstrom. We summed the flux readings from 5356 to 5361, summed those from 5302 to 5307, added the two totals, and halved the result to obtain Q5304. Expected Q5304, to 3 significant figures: 15.1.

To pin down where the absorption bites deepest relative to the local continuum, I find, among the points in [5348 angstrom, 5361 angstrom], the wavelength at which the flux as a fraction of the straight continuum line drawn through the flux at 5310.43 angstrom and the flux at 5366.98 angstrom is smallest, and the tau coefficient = 5352.17 angstrom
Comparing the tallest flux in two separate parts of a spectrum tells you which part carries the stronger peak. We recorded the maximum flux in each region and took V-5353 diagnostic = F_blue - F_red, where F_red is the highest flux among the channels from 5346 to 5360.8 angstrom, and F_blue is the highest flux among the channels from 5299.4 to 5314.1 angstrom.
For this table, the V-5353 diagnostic -0.5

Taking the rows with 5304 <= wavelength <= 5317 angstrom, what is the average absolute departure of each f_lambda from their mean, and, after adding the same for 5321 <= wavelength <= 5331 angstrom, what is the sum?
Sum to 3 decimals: 0.514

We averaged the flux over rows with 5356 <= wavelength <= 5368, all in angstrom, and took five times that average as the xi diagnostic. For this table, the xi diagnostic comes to 37.3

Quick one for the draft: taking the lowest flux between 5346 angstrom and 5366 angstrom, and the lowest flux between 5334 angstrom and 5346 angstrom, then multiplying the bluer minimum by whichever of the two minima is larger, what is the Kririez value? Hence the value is 47.2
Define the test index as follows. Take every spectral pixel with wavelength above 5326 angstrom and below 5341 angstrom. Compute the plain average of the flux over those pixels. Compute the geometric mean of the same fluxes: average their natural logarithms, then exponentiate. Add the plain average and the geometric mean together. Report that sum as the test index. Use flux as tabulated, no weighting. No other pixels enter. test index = 13.4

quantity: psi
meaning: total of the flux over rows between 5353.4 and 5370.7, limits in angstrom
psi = 53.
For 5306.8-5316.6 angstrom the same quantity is 31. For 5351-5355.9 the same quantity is 16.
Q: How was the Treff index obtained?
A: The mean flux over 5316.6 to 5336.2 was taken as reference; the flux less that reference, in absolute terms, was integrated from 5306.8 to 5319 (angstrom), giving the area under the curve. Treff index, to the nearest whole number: 11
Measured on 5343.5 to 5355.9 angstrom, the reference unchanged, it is 11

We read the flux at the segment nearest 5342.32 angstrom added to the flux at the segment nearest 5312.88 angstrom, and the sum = 14.8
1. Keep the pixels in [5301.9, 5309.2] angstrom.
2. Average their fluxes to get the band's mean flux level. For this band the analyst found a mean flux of 7.41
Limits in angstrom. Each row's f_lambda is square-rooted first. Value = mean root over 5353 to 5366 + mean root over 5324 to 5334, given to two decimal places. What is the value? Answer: 5.33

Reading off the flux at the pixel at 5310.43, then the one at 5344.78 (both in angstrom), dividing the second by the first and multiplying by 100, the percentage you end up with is 97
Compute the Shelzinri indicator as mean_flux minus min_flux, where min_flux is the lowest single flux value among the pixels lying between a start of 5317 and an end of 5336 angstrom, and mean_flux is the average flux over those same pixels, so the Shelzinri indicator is 0.55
